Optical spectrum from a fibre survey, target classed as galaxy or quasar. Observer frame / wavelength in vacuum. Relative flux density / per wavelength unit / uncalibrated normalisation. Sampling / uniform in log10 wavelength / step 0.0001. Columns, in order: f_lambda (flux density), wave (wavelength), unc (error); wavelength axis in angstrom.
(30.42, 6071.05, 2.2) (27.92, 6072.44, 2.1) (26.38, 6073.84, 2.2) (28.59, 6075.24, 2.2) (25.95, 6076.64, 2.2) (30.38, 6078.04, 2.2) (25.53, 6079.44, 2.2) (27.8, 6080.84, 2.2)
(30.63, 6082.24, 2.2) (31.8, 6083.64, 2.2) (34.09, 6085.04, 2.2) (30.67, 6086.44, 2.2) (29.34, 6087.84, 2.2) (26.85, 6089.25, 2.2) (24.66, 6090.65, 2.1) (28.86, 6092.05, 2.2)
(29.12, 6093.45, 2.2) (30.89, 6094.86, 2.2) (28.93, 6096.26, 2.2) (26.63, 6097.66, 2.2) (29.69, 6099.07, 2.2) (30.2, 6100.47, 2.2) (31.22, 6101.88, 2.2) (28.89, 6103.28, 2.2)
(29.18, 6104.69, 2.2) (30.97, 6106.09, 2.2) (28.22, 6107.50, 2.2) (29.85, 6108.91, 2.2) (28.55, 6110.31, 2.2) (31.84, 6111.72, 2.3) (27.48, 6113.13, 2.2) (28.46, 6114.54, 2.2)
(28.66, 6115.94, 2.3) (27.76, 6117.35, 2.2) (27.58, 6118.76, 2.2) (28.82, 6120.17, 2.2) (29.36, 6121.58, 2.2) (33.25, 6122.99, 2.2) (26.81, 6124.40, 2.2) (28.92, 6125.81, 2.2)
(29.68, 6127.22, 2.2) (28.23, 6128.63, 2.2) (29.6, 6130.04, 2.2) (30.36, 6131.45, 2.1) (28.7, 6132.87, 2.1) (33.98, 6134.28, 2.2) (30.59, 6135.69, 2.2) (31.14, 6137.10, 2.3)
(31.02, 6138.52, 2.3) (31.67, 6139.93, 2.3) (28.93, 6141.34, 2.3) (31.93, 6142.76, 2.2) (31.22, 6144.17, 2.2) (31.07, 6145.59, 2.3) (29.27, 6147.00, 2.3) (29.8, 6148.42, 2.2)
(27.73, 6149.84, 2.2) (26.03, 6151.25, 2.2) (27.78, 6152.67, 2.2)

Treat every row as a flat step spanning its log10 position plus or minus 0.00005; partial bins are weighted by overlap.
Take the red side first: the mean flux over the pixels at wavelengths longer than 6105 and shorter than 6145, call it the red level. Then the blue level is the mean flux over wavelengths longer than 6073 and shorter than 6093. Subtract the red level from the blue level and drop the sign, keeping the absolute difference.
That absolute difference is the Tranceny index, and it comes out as 1.1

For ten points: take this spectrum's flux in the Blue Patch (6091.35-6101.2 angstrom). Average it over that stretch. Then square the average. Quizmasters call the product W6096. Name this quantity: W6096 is 852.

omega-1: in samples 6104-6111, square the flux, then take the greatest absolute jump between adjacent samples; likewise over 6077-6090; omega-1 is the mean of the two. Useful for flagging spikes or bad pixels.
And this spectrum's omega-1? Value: 217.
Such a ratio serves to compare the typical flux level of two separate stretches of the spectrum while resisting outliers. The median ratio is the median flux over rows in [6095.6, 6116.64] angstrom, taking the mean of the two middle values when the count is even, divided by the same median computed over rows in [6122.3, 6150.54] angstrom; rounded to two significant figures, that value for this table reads 0.96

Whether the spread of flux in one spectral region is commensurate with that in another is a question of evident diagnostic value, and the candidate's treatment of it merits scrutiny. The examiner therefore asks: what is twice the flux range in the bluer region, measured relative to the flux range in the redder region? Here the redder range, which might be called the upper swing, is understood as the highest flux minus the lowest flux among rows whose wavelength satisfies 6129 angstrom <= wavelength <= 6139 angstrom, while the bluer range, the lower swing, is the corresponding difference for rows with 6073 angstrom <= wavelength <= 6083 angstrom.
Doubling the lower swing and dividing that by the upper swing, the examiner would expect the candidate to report 1.9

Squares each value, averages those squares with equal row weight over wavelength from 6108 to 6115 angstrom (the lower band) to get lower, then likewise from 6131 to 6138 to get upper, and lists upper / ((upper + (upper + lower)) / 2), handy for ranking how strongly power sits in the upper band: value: 0.692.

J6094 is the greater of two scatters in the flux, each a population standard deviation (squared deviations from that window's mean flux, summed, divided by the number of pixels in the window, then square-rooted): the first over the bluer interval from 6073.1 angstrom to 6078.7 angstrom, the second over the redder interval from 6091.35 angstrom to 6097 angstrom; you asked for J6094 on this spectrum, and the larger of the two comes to 1.8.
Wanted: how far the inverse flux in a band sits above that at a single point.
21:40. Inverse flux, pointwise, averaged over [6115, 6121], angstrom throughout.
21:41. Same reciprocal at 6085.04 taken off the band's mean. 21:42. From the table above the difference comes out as 0.0061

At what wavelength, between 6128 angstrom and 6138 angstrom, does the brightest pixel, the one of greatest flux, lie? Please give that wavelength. 6134.28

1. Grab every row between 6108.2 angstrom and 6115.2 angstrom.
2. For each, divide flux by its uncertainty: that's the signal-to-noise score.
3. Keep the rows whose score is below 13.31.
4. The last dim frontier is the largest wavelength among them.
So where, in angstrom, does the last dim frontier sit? 6114.54 angstrom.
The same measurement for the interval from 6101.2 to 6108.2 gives 6107.50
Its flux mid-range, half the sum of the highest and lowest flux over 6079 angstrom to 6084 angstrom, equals 28.7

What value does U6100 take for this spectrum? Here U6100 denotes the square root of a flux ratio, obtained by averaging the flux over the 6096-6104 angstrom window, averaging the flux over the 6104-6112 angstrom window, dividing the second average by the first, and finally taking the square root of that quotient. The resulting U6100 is 1.01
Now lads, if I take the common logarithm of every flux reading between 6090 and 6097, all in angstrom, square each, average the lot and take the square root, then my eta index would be 1.45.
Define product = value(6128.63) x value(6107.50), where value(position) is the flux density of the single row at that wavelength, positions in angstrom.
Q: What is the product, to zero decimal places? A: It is 797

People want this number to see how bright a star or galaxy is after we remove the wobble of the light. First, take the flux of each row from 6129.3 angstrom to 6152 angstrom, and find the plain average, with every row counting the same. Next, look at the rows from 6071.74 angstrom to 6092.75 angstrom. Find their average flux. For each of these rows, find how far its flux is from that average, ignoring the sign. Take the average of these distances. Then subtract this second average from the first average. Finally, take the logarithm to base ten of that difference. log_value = 1.45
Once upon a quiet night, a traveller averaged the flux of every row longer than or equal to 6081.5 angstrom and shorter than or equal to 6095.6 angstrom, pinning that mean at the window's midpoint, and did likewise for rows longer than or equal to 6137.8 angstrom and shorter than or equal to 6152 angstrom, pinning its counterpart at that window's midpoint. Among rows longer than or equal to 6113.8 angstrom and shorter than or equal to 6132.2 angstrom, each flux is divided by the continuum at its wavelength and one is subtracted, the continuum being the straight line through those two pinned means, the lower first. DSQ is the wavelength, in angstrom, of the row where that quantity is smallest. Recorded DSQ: 6124.40 angstrom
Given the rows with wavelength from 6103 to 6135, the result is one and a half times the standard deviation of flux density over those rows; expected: 2.6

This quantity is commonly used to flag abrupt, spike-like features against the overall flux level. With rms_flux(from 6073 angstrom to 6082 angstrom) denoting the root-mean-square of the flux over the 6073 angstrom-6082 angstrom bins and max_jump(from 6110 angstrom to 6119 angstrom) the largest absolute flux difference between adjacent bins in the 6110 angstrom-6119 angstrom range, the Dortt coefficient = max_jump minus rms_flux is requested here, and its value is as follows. -23.1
